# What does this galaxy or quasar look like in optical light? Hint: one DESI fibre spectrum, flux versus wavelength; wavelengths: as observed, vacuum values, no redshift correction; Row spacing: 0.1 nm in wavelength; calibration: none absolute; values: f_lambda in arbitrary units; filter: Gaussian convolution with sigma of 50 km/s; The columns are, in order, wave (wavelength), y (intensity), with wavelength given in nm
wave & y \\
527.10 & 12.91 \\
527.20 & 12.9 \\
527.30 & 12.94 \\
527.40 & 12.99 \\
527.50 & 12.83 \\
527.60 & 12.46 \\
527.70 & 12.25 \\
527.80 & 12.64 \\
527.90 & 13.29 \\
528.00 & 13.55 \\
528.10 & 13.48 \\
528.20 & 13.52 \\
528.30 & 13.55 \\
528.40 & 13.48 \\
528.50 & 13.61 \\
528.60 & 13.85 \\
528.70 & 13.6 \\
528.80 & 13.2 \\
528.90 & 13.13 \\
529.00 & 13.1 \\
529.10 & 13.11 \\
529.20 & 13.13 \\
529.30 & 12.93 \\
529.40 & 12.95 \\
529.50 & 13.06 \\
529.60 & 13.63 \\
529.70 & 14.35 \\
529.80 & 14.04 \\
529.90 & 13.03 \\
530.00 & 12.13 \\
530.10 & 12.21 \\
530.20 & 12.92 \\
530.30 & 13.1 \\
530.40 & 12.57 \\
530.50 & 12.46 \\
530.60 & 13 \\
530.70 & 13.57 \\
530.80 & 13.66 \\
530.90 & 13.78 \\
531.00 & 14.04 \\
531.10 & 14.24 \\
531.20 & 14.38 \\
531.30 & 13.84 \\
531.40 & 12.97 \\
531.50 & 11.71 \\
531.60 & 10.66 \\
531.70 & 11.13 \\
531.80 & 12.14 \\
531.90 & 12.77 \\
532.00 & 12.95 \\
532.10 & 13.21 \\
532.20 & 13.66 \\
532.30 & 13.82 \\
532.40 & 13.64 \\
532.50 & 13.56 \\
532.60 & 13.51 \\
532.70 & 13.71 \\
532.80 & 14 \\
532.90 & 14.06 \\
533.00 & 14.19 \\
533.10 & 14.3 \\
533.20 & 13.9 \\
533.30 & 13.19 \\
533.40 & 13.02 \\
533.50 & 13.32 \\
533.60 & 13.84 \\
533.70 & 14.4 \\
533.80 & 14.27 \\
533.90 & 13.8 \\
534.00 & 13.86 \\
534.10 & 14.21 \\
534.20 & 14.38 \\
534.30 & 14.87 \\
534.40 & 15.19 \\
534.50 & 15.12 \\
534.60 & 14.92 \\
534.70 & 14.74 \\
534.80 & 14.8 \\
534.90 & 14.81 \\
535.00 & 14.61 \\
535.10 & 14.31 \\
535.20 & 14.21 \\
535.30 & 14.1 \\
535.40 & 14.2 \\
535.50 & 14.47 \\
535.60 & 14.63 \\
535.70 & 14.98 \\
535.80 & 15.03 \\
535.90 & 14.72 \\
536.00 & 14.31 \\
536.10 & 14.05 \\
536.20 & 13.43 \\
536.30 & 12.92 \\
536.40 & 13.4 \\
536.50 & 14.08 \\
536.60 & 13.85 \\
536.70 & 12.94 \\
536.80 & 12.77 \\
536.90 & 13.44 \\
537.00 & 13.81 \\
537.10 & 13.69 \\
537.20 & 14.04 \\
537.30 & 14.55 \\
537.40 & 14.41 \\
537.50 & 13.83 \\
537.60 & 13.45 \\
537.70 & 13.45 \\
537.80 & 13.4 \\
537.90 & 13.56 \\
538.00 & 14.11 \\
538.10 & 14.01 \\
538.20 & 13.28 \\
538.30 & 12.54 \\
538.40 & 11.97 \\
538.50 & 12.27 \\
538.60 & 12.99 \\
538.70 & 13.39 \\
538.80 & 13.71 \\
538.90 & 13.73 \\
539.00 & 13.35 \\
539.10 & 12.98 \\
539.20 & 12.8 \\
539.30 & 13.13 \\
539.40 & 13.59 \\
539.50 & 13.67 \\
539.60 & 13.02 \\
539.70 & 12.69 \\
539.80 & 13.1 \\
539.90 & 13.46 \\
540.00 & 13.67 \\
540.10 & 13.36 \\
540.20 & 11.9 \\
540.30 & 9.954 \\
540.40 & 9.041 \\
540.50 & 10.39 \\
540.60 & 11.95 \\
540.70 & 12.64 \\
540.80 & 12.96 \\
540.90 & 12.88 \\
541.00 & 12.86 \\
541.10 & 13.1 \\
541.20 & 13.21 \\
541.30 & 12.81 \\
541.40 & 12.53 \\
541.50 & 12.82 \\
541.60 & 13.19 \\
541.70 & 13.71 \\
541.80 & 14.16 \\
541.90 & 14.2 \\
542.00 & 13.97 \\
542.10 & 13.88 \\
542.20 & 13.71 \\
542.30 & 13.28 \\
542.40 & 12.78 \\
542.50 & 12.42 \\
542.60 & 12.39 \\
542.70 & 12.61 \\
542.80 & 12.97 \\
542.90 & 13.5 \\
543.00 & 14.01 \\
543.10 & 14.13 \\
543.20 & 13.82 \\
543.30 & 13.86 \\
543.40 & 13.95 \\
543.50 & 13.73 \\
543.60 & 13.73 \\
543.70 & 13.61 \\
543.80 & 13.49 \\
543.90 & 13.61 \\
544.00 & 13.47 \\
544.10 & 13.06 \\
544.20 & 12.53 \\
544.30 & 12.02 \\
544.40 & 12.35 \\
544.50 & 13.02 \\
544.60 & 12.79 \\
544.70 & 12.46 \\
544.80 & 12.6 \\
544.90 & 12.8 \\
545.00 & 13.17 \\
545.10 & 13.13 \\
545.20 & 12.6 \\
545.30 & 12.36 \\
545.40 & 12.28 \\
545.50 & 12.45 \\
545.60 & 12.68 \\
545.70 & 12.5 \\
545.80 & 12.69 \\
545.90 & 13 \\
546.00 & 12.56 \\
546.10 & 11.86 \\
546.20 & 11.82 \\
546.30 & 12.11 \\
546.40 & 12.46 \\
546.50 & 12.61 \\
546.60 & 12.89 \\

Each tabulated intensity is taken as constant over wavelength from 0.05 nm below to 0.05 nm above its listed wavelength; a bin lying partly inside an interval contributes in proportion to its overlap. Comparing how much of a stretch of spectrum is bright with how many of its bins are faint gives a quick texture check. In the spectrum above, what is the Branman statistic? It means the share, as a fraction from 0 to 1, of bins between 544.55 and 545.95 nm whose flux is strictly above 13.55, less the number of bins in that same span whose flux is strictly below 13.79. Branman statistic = -14.0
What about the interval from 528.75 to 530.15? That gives -11.8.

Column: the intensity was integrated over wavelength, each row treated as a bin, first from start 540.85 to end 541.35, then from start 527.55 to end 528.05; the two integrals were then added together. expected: 12.9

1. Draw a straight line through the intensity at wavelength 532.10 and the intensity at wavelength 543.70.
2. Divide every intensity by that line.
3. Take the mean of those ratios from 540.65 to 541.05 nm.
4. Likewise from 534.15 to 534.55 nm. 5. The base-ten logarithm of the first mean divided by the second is -0.072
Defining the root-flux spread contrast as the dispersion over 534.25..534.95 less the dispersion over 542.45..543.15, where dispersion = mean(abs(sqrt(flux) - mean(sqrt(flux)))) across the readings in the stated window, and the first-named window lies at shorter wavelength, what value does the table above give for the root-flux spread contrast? -0.07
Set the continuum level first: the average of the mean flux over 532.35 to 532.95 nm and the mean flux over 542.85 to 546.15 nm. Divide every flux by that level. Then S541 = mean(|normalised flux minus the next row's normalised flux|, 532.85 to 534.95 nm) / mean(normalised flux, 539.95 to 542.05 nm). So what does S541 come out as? 0.021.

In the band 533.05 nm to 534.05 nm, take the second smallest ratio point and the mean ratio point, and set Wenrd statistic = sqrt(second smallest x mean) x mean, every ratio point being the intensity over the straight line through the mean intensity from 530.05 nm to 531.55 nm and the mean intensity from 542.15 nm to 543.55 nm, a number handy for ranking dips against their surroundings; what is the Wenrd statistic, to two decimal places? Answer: 1.06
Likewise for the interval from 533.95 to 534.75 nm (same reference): 1.20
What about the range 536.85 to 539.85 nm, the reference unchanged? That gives 0.97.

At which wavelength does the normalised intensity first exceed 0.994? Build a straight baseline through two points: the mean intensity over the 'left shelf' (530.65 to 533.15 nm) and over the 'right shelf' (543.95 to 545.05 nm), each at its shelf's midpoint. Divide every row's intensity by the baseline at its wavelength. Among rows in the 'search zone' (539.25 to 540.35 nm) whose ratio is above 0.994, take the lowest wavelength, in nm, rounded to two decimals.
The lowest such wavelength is 539.30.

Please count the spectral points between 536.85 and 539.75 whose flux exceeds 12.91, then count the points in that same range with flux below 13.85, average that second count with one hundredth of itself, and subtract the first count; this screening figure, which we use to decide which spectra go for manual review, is -11.9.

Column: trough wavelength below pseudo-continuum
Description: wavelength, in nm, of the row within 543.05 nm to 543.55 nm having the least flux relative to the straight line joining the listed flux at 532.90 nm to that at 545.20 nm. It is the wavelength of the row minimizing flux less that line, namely 543.50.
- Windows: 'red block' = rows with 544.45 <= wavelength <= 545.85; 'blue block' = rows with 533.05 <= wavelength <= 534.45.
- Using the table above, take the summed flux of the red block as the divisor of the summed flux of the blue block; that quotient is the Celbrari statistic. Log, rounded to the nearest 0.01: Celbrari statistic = 1.11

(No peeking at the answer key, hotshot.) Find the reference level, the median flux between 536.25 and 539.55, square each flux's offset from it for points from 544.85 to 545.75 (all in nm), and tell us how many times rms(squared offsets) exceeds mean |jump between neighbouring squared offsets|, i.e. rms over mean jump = 2.43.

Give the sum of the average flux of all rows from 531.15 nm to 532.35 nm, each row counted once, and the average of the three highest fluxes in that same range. 26.8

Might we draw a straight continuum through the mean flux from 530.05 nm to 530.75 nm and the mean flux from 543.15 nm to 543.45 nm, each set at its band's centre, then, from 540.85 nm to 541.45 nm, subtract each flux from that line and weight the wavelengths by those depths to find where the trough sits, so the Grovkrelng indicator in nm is 541.17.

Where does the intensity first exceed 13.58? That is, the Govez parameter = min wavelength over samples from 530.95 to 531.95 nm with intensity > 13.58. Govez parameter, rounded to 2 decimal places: 531.00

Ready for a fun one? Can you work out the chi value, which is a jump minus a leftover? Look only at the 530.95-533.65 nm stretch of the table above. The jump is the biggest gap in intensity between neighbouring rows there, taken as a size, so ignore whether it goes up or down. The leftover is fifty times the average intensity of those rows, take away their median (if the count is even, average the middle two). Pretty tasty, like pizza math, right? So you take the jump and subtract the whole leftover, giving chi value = -651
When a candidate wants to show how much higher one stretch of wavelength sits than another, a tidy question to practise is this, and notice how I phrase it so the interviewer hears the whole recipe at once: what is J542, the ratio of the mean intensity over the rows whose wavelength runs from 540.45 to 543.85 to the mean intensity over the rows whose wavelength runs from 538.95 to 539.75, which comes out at 1.00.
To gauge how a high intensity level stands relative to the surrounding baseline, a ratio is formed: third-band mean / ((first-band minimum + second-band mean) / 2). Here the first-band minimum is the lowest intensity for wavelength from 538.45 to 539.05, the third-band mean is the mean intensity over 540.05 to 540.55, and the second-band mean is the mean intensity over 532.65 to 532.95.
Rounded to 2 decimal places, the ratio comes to 0.83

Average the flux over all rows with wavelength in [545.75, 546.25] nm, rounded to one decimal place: 12.4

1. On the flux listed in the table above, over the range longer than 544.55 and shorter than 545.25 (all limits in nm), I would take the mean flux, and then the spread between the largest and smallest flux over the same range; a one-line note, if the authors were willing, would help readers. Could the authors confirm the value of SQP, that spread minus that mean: -12.1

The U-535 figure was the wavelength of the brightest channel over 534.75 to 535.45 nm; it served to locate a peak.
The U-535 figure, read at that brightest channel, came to 534.90 nm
